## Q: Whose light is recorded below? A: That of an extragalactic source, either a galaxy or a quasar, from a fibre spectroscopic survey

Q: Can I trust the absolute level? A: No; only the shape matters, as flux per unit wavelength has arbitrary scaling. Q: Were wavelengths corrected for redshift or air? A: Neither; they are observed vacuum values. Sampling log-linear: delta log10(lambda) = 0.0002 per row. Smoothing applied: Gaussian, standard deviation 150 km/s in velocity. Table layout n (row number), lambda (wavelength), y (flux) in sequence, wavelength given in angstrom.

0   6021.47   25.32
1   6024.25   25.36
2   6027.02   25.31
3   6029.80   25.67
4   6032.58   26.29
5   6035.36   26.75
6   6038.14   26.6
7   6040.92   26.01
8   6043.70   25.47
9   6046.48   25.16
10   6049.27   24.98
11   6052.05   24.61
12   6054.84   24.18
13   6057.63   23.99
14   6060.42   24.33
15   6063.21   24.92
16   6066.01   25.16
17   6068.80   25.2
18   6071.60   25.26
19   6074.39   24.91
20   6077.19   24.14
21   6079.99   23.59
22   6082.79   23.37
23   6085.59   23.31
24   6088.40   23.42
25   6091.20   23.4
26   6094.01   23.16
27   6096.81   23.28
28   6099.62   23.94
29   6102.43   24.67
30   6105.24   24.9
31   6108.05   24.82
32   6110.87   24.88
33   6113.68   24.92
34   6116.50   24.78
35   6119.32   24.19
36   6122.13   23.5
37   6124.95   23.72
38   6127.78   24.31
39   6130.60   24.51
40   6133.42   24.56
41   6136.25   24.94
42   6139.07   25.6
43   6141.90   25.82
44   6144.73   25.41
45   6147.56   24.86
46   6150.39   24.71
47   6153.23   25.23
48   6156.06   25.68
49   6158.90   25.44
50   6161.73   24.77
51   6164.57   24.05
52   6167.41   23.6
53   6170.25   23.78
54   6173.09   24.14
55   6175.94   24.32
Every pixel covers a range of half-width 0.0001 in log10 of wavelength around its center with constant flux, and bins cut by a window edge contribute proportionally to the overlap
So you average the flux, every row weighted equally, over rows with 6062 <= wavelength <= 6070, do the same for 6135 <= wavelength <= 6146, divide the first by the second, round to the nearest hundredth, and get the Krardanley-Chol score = 0.99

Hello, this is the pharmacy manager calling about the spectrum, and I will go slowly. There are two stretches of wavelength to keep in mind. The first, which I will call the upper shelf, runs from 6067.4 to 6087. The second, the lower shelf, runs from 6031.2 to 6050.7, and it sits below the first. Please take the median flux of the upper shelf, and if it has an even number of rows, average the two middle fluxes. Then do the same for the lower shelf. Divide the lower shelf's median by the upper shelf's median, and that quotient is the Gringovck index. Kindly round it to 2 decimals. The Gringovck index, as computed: 1.08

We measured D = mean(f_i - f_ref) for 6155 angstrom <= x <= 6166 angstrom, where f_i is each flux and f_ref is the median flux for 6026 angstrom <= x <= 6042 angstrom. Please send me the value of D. -1.2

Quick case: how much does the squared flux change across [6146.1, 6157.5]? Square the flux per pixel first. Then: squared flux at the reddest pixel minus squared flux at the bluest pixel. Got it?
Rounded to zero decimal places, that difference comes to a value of 41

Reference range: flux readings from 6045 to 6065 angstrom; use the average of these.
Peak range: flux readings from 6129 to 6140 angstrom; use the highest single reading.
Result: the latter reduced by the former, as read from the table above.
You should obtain 1.0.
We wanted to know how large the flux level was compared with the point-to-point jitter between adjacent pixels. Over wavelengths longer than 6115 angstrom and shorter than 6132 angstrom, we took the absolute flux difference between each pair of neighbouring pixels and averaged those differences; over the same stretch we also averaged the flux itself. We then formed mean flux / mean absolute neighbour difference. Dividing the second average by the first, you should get 53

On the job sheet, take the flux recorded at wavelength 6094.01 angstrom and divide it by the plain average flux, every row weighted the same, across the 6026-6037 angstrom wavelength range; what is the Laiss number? 0.89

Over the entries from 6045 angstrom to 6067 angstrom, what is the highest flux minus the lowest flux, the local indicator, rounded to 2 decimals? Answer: 1.17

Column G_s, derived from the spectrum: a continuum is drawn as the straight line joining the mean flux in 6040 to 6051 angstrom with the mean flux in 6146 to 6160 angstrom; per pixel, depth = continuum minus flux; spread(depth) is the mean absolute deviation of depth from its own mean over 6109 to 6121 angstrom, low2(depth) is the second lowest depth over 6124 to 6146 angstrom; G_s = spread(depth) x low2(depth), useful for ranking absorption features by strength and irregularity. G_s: -0.10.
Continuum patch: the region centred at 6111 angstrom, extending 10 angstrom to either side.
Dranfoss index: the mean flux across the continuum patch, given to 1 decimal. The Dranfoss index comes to 24.7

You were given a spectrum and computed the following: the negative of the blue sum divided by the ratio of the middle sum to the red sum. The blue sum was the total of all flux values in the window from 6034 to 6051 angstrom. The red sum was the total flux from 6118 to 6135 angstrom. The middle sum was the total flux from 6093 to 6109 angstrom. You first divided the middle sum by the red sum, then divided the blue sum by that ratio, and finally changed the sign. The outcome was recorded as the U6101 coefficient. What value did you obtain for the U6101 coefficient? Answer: -155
